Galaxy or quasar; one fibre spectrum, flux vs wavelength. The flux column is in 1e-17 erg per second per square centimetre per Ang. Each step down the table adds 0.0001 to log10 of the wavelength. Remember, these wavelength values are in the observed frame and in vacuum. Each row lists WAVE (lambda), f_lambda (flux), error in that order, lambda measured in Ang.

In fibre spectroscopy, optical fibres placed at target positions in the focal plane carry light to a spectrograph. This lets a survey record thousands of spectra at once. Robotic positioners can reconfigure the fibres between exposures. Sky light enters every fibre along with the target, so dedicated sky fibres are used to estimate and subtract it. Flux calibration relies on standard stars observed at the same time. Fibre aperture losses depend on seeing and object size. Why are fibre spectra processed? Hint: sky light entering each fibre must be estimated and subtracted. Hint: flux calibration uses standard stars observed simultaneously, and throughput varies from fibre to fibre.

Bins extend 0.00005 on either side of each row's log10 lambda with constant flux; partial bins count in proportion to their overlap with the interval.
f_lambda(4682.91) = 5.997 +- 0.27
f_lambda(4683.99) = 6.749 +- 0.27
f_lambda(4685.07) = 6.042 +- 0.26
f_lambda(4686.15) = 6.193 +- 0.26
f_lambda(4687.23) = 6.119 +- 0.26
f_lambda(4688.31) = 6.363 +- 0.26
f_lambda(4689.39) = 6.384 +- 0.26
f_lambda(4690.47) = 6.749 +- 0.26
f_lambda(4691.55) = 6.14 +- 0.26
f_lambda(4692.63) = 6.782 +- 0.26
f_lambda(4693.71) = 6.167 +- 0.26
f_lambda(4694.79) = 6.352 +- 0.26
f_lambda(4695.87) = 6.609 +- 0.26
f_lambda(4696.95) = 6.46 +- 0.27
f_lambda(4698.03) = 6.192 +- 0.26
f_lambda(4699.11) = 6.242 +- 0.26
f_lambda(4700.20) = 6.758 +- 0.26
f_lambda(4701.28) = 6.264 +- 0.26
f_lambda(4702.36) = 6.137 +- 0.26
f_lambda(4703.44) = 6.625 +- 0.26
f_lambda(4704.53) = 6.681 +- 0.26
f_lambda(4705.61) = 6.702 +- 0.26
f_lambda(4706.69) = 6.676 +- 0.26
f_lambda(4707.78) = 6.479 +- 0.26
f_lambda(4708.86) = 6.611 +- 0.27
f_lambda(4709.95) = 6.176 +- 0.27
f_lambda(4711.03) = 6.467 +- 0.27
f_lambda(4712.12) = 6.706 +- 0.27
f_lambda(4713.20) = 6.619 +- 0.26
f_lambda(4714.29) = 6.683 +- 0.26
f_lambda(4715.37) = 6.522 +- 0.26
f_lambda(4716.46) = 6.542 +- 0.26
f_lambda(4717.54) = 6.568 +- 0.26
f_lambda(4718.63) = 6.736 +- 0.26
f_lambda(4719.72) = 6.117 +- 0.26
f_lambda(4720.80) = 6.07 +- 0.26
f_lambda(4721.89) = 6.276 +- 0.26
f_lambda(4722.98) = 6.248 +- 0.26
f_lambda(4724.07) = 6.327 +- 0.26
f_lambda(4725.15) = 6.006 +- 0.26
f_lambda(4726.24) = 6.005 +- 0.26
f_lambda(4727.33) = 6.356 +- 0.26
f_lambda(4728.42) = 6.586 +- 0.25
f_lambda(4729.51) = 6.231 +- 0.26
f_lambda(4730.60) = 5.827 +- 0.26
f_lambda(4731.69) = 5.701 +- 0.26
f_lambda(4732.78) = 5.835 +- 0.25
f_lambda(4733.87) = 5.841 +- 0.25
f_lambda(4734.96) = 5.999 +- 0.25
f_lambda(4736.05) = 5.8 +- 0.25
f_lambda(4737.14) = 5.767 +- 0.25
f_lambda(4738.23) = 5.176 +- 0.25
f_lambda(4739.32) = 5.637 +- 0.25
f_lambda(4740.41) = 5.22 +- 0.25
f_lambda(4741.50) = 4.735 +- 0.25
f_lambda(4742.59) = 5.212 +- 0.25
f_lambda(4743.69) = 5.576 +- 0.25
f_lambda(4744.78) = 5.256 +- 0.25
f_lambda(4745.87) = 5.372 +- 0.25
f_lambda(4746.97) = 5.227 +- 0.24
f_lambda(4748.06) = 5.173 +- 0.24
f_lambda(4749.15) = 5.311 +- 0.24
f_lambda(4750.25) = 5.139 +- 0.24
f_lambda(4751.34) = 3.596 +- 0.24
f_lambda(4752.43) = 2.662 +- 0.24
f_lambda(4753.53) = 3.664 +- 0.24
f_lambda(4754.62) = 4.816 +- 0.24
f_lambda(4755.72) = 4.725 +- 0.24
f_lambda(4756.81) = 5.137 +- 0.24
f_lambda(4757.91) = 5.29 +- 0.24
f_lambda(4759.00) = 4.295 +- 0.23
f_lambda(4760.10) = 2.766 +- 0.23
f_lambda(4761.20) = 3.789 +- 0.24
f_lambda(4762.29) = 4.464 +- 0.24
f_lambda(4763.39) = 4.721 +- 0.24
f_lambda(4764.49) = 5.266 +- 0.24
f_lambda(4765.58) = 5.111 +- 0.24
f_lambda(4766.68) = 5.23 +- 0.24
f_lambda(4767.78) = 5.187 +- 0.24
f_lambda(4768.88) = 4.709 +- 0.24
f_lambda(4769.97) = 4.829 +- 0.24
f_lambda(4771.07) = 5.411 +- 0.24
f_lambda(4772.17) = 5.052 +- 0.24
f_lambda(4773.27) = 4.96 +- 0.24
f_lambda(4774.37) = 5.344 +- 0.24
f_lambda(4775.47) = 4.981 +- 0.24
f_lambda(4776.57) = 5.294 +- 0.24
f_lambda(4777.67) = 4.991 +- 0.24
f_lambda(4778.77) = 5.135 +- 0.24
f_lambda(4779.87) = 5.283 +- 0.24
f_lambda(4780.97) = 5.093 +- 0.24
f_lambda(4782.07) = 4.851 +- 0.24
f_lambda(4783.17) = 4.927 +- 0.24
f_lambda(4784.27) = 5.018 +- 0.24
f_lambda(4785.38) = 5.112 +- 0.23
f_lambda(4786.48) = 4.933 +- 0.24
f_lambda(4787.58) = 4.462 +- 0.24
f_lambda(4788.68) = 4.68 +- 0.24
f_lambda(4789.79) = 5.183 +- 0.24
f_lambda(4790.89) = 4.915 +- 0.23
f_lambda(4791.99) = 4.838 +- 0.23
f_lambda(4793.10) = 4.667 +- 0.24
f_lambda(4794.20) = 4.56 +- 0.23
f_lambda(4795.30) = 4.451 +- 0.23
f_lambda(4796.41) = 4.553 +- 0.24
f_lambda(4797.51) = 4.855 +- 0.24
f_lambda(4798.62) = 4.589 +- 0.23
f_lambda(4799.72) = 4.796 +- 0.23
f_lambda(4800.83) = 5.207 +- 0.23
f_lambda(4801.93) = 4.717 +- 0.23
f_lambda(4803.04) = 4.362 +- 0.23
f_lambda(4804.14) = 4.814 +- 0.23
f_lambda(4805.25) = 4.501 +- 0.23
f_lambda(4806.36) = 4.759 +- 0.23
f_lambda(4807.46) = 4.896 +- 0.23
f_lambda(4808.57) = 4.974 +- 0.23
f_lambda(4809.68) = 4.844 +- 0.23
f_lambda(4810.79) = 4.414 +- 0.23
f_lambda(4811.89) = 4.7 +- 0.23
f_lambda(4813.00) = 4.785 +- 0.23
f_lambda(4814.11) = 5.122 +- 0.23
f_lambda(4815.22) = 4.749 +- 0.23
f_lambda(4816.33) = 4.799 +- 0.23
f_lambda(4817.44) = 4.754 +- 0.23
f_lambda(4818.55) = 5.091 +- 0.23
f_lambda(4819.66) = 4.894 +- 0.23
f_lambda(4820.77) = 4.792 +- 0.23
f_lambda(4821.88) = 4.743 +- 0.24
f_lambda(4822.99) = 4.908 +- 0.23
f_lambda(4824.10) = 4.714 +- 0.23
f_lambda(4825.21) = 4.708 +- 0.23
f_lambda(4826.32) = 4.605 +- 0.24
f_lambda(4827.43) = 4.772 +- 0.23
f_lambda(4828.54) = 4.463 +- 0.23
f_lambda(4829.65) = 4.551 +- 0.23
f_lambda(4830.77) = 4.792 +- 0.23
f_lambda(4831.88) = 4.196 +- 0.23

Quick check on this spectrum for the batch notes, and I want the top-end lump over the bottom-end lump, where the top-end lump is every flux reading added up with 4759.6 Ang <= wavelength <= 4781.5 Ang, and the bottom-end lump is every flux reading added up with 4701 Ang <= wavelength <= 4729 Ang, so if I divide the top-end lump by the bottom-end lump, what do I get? 0.58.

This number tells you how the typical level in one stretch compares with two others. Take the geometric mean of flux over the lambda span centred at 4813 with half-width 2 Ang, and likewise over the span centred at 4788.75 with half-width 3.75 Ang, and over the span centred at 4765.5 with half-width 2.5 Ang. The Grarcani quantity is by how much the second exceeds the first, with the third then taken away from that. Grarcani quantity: -5.1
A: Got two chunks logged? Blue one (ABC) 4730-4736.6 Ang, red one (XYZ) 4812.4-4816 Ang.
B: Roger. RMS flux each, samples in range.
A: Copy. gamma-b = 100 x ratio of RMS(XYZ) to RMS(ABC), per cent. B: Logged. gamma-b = 84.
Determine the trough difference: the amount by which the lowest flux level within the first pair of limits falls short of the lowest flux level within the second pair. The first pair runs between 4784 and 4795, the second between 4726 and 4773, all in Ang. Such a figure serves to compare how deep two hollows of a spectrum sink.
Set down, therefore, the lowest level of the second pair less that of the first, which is -1.8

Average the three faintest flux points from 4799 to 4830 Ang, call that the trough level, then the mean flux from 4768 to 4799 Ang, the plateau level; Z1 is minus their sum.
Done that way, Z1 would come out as -9.3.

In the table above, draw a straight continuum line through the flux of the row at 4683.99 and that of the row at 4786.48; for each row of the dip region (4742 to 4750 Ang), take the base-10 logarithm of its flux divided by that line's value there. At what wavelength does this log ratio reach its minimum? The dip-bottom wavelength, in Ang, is 4742.59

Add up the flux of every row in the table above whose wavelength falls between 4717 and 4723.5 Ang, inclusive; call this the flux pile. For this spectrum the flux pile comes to 38.0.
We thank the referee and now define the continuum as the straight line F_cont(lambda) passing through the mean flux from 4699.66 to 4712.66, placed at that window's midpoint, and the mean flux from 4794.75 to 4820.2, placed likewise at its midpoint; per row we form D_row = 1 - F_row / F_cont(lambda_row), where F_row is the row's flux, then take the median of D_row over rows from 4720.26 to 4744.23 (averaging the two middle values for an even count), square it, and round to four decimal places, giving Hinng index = 0.0011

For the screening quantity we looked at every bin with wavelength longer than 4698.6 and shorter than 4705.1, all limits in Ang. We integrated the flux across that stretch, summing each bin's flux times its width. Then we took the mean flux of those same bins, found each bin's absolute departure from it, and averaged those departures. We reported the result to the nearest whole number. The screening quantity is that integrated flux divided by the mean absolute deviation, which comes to 177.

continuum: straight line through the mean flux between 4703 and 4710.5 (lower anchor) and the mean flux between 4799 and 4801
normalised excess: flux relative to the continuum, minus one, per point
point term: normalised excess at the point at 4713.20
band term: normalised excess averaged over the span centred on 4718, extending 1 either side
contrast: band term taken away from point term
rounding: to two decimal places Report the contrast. -0.02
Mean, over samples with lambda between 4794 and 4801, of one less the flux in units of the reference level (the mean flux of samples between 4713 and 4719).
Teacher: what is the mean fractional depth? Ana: 0.29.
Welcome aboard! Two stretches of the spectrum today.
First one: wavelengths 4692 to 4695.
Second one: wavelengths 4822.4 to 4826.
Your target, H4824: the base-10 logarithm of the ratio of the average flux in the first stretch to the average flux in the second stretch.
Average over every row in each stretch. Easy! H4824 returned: 0.13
